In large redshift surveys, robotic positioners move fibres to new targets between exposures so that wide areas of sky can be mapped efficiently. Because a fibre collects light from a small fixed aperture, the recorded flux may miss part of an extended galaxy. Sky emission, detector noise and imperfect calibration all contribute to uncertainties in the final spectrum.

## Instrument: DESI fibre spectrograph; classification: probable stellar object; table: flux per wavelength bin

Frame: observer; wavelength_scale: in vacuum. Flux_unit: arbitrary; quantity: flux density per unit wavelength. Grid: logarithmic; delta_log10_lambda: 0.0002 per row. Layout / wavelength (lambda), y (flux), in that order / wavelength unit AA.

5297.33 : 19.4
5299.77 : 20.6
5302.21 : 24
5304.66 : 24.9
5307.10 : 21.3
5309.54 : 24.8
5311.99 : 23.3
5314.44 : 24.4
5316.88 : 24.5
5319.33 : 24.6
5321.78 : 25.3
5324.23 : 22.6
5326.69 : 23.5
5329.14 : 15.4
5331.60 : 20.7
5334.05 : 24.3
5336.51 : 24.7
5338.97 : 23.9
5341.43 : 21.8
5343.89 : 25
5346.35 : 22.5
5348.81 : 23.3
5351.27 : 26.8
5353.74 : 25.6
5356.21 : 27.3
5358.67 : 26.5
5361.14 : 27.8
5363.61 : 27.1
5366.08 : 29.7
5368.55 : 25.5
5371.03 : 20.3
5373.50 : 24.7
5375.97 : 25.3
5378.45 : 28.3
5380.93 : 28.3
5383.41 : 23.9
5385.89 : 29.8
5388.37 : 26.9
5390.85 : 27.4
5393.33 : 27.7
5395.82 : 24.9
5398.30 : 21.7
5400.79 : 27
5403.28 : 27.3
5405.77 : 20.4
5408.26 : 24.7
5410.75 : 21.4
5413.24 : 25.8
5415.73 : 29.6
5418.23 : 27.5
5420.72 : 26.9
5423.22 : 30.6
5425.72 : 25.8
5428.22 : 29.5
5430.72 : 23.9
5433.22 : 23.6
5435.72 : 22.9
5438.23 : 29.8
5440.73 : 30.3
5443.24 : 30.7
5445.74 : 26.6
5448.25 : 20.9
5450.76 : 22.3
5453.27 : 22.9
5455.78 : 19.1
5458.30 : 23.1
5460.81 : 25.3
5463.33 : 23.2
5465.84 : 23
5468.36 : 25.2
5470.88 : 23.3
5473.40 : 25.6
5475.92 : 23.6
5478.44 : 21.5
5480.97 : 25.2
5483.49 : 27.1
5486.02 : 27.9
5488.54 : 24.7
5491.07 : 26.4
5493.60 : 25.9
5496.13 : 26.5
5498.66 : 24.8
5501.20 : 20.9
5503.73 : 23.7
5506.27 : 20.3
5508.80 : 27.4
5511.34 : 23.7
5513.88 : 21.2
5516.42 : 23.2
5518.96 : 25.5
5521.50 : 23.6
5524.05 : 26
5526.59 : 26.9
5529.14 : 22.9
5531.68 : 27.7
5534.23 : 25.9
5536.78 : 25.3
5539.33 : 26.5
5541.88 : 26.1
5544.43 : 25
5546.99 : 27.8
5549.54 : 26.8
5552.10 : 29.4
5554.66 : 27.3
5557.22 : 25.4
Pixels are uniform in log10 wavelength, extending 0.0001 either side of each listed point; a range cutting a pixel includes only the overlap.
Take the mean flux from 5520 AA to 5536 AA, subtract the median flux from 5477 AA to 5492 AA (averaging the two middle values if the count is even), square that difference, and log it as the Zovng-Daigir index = 0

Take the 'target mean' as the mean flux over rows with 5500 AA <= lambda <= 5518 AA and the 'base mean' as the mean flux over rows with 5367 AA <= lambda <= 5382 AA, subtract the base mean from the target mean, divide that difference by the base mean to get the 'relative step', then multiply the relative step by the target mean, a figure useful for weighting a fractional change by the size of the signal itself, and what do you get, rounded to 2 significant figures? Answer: -2.2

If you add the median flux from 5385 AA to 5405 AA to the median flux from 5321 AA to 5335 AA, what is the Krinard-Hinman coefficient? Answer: 50.2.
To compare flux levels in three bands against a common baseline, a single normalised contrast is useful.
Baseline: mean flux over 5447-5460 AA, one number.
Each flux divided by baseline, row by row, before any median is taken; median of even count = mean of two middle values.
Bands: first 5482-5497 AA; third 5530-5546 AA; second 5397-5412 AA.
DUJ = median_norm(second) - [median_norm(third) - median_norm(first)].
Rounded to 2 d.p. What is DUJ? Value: 1.09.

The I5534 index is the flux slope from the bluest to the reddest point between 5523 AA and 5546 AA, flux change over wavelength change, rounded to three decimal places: -0.049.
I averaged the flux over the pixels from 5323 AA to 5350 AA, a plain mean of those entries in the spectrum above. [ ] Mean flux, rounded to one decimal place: 22.5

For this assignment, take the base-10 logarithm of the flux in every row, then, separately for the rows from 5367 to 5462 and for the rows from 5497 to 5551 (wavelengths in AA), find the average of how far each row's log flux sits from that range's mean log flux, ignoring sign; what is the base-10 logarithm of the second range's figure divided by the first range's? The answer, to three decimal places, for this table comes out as -0.138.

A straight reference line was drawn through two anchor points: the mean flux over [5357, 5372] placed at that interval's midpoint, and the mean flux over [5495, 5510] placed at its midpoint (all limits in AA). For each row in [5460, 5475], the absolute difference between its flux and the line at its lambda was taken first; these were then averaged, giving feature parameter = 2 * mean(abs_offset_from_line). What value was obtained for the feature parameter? 2.2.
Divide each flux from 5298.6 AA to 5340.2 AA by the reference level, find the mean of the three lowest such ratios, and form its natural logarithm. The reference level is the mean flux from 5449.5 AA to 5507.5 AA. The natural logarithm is -0.24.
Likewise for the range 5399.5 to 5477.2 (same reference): -0.17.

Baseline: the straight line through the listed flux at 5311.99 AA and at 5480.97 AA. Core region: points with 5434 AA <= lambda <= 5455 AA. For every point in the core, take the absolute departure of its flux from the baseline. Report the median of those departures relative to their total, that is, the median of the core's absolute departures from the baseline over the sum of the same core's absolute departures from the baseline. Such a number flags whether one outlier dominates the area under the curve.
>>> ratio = 0.11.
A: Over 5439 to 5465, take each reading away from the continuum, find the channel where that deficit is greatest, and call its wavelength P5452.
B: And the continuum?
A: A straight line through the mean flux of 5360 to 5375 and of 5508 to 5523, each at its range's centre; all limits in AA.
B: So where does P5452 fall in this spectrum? 5455.78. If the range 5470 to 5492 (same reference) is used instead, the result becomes 5478.44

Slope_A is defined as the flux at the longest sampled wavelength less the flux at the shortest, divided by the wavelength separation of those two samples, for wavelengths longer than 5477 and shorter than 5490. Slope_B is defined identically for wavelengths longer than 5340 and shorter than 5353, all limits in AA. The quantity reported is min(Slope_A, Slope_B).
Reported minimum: 0.3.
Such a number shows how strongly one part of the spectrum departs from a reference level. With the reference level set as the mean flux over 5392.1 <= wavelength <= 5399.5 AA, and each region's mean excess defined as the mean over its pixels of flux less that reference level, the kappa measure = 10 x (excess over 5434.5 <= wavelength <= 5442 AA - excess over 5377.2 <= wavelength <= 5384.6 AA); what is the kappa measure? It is 8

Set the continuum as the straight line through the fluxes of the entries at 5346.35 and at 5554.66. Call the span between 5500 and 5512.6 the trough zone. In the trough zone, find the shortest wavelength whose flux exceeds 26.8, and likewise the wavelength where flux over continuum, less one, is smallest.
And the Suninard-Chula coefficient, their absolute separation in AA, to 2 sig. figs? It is 2.5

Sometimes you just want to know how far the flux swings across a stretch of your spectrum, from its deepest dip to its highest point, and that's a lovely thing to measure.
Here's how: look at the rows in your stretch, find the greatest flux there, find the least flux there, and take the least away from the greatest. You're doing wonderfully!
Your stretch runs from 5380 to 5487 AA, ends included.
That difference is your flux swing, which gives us 12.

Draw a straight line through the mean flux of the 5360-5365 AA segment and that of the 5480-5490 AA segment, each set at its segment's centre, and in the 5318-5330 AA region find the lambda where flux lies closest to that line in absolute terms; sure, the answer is 5321.78 AA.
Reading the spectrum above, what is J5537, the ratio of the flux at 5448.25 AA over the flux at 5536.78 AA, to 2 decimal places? 0.83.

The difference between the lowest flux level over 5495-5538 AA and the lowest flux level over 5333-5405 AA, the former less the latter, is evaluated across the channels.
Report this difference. 0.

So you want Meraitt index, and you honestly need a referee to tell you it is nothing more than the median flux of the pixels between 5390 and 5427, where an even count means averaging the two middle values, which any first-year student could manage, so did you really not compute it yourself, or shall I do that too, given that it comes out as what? 26.9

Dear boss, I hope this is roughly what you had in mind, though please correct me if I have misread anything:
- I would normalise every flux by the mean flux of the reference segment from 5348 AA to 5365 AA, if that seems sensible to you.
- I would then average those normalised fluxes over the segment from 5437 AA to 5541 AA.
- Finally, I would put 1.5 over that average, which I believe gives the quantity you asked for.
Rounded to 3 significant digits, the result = 1.60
